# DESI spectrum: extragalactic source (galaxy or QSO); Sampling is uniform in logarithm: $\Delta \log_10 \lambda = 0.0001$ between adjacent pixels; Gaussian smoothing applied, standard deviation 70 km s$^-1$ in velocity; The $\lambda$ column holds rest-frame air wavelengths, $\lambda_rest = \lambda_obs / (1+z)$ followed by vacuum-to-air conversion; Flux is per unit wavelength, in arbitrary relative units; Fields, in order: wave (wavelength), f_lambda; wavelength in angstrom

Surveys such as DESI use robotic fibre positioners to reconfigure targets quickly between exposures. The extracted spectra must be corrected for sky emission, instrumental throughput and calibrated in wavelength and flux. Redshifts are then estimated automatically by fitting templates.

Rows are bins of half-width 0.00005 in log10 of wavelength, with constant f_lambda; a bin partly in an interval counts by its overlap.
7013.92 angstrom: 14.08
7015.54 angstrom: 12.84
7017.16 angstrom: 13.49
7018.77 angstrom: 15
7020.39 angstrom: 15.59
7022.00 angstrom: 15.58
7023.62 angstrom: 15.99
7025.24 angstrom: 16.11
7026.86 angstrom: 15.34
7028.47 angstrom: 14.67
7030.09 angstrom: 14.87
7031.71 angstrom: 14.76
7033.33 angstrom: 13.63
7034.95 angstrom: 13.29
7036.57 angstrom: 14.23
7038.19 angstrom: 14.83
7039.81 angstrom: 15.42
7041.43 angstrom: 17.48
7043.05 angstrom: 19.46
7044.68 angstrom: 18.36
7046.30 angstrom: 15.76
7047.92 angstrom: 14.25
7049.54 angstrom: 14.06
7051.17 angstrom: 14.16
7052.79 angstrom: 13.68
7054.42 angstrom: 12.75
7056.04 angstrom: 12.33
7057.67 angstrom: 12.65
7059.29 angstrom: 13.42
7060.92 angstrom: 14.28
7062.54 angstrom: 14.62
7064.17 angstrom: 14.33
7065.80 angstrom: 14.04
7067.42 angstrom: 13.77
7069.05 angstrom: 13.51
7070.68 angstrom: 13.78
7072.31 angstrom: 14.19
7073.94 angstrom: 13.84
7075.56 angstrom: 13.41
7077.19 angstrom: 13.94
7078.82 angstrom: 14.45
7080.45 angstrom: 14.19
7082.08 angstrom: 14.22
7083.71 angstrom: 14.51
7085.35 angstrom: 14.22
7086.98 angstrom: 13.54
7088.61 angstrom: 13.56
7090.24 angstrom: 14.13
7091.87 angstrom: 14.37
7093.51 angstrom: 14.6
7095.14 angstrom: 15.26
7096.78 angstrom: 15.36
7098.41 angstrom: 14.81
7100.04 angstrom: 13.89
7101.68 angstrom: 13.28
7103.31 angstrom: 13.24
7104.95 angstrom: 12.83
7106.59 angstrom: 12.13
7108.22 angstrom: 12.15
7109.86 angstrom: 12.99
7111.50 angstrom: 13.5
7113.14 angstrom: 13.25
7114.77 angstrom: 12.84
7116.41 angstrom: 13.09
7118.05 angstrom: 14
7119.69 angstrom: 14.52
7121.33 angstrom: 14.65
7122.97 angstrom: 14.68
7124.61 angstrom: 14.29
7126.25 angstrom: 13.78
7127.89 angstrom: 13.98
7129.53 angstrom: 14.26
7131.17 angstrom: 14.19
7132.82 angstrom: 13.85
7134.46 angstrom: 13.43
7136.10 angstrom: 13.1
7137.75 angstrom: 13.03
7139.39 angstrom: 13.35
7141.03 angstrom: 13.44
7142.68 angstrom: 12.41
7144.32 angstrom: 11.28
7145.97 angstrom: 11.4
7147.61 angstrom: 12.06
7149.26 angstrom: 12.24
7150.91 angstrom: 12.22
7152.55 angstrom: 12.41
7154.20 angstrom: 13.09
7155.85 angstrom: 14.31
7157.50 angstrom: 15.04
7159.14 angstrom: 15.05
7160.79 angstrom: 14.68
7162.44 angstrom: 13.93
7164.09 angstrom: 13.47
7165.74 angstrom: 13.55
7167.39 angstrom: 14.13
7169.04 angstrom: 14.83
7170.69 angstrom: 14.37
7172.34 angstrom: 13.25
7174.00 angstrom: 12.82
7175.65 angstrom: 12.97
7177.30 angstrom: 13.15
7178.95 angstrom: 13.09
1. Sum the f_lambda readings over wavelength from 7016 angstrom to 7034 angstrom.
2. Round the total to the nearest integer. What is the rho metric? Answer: 165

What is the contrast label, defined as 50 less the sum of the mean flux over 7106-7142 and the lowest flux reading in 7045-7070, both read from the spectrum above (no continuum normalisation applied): 24.1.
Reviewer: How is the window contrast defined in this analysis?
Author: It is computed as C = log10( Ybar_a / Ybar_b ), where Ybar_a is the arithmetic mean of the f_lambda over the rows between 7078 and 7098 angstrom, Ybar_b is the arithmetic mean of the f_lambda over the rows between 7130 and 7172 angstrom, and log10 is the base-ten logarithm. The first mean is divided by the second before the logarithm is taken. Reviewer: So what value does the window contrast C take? 0.030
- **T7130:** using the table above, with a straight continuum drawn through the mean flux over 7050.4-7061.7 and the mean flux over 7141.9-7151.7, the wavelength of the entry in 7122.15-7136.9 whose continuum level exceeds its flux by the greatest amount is 7136.10 angstrom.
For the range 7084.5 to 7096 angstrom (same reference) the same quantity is 7086.98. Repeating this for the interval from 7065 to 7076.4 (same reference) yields 7075.56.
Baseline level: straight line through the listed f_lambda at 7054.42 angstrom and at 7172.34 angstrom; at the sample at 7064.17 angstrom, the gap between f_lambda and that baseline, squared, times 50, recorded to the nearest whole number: 118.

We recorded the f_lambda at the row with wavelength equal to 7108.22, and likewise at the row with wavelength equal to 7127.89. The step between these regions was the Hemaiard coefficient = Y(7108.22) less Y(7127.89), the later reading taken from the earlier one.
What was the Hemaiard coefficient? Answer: -1.8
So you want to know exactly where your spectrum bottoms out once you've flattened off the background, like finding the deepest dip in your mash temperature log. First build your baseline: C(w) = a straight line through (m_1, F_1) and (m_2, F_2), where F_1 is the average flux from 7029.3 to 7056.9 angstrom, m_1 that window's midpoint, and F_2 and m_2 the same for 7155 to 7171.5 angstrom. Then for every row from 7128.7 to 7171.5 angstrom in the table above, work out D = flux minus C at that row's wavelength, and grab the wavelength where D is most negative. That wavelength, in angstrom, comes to 7144.32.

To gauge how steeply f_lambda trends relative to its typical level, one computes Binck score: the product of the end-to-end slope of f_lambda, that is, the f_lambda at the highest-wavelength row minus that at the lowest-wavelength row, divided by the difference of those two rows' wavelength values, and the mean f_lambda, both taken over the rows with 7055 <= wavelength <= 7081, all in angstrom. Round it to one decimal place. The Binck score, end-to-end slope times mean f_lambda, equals 1.1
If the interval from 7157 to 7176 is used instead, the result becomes -1.6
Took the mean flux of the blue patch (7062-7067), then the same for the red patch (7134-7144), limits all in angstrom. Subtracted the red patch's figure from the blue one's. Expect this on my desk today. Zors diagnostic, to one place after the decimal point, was 1.2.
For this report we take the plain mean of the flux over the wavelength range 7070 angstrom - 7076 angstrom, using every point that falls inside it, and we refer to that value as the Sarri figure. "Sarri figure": 13.8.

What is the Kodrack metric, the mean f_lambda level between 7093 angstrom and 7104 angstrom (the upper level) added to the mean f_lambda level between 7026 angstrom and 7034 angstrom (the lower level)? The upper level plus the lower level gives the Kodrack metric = 29.0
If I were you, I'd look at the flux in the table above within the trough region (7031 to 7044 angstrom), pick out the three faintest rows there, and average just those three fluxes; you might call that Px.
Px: 13.7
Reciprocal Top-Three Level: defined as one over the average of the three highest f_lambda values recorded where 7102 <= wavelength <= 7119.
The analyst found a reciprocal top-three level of 0.0736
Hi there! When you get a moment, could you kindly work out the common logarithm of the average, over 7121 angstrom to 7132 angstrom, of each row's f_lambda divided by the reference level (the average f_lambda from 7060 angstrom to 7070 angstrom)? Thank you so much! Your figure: 0.005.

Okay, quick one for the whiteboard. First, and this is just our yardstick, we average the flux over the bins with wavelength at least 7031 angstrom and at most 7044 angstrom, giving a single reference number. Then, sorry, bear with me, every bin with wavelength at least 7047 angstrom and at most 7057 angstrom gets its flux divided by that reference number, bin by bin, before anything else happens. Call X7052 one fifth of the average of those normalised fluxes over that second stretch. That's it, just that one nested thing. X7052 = 0.176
